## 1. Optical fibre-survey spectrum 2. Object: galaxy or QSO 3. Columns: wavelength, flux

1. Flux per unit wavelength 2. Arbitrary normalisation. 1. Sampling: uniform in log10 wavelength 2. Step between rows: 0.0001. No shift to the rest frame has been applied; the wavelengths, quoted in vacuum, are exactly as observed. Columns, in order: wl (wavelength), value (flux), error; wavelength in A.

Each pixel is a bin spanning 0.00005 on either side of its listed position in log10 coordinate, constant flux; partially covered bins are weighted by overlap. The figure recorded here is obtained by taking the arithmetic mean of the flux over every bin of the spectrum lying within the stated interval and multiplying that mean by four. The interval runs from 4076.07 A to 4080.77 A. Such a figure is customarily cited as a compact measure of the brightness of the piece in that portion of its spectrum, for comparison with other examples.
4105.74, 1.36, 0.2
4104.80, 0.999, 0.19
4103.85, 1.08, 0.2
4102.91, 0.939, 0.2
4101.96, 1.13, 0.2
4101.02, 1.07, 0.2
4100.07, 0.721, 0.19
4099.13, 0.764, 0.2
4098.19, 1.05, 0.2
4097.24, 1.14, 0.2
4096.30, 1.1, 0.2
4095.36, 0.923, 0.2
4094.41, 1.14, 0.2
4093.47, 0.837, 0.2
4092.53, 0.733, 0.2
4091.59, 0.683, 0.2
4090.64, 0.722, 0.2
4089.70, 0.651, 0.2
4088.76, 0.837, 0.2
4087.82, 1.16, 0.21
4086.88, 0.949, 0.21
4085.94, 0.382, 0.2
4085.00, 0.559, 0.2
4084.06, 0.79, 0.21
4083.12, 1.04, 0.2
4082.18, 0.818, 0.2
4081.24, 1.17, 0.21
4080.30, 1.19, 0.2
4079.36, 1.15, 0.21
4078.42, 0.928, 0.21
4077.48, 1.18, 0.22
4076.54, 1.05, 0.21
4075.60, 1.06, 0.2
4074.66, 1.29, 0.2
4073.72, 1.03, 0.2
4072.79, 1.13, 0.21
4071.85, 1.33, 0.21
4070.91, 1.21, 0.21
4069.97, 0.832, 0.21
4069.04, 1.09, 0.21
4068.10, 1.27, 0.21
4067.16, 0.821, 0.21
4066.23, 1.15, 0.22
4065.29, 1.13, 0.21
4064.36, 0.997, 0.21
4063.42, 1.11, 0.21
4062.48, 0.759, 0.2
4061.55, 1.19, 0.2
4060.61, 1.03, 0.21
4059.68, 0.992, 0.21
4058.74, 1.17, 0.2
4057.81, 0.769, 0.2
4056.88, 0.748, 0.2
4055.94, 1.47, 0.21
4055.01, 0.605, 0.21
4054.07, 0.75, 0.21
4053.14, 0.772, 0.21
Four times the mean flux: 4.4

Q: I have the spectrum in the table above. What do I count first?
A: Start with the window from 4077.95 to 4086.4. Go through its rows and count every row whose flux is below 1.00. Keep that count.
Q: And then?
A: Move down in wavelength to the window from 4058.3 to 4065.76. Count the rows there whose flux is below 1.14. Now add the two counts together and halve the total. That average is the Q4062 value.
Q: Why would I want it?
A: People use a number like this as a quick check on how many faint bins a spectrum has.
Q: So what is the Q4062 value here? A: 5.5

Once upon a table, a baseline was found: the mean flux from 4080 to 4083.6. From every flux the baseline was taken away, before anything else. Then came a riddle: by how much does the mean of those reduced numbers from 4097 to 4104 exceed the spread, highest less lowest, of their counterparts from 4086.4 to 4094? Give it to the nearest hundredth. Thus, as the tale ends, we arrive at -0.58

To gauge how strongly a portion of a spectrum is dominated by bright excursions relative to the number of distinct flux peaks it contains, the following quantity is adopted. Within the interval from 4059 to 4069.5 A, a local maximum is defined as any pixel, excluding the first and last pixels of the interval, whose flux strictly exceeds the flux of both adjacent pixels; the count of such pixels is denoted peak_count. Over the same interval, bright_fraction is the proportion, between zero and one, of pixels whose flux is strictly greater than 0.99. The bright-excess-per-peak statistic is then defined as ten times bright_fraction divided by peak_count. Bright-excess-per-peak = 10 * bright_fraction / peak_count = 2.0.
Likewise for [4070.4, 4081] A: 3.0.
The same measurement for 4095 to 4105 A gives 2.1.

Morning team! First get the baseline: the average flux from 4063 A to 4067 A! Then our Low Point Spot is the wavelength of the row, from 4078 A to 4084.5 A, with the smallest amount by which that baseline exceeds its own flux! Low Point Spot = 4080.30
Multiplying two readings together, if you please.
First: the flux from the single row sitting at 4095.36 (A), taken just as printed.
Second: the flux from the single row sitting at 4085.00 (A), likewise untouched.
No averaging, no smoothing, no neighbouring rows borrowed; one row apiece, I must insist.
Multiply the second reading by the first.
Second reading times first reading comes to 0.5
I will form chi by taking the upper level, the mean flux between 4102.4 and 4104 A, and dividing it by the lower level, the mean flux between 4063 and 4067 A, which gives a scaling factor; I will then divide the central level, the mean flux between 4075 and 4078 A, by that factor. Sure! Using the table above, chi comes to 1.19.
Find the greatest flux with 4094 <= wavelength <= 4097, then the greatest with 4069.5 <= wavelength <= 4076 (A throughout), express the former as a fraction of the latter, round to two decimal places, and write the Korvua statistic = 0.86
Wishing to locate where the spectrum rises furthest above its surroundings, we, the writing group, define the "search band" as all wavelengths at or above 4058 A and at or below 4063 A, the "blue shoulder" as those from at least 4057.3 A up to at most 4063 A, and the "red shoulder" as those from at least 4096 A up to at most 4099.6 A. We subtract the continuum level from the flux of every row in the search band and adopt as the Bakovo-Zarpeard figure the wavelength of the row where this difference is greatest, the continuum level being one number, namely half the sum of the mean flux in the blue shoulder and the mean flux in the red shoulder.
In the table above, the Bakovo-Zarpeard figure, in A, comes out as 4061.55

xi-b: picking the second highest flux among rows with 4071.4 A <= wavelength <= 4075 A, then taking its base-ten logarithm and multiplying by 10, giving 1.1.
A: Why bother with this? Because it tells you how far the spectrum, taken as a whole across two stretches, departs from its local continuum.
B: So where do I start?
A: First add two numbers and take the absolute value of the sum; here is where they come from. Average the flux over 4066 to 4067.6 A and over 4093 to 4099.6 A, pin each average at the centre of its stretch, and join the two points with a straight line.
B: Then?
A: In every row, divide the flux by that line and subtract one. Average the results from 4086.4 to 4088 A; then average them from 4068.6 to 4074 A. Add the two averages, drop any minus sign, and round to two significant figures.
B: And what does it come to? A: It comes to 0.18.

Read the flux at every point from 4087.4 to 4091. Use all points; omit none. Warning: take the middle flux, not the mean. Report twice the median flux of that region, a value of 1.56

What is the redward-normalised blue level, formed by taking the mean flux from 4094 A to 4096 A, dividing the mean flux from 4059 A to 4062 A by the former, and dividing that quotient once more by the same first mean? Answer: 1.01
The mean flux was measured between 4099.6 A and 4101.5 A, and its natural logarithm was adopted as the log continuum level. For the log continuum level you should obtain -0.11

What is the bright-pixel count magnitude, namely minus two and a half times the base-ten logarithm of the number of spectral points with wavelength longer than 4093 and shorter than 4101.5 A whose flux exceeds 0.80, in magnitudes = -2.11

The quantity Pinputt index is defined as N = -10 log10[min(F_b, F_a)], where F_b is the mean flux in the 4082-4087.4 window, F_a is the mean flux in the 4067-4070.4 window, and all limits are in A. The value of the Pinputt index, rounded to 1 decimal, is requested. 1.2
